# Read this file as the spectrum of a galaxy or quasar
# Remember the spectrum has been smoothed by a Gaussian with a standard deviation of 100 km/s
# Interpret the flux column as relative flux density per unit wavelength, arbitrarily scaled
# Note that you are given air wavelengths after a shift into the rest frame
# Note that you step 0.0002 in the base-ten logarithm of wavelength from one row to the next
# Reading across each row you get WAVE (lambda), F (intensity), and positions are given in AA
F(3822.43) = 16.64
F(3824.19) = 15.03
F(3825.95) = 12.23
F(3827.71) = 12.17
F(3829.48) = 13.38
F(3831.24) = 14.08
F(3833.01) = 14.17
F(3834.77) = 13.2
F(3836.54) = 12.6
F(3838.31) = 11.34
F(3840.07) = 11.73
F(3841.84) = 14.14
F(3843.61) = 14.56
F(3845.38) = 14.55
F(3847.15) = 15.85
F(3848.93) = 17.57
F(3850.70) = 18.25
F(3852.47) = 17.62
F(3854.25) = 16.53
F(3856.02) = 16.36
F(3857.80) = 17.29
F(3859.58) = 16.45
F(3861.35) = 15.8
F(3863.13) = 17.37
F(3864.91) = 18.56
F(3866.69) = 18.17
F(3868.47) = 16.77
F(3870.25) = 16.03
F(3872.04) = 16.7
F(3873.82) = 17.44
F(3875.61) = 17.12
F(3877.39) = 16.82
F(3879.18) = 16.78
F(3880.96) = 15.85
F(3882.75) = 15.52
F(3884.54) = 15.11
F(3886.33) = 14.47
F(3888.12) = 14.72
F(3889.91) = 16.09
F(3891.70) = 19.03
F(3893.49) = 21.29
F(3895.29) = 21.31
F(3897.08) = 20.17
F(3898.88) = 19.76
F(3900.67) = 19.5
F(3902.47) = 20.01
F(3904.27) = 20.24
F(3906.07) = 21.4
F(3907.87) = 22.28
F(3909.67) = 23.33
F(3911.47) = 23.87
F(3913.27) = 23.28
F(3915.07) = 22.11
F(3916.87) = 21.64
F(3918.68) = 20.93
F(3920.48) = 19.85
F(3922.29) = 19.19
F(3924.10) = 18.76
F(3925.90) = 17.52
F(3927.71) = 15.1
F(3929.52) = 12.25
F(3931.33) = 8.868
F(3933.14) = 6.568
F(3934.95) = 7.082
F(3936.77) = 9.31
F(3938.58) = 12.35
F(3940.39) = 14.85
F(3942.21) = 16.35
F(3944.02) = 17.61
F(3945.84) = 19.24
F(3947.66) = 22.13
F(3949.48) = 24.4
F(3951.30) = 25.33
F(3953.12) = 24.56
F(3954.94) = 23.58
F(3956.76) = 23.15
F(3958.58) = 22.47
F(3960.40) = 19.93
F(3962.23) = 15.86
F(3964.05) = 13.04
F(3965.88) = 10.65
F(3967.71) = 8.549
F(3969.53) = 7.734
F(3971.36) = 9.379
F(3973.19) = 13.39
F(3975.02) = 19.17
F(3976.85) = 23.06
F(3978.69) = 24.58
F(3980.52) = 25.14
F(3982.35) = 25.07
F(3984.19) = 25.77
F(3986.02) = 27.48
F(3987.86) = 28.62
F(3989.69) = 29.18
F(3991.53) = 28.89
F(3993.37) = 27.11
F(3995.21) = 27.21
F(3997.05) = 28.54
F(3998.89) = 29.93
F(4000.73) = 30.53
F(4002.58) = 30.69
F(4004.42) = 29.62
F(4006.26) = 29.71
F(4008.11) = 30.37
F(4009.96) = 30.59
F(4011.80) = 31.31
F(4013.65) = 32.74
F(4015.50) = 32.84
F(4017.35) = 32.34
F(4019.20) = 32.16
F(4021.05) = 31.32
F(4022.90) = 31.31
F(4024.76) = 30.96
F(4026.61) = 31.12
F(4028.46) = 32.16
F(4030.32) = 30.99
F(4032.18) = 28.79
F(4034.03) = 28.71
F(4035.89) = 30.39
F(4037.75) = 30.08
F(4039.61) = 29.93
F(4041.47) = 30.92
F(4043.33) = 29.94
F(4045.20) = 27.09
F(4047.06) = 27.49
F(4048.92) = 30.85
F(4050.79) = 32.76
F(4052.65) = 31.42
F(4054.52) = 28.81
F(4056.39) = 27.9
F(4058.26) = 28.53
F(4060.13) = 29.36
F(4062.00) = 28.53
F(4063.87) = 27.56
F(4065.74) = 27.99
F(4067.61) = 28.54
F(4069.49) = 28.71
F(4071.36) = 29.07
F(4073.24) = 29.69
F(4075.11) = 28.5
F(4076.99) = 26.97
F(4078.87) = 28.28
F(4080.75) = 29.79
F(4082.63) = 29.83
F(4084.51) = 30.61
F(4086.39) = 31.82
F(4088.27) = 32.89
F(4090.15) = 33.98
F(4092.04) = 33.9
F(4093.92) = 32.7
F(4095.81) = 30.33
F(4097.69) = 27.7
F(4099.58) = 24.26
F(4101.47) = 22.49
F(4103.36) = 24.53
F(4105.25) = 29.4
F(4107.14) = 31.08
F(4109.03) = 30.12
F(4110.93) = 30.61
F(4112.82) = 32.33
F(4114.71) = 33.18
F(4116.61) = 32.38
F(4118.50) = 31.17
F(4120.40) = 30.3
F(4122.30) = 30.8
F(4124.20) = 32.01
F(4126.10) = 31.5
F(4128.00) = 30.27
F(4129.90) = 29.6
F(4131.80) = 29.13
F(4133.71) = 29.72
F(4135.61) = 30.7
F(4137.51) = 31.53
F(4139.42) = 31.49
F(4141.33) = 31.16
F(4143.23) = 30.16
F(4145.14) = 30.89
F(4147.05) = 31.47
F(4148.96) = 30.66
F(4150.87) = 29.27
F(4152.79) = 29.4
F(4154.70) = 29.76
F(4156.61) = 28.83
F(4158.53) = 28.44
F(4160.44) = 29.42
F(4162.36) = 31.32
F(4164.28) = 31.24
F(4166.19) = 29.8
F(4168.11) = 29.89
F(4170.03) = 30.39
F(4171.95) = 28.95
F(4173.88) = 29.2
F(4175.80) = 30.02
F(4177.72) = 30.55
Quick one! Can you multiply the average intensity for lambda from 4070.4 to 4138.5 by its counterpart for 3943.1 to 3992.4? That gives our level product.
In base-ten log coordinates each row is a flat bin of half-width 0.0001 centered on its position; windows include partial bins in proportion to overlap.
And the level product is 622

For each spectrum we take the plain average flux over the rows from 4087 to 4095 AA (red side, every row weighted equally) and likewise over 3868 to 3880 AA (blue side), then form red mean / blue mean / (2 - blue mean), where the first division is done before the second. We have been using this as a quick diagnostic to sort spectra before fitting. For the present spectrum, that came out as -0.13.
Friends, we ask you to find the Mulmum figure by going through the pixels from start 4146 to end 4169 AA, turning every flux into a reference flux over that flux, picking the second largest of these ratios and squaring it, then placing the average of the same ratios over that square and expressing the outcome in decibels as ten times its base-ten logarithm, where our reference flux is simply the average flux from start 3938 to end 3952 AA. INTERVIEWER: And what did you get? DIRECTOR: 1.6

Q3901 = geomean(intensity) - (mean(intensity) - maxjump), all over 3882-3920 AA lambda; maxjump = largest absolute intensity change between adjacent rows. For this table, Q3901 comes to 2.7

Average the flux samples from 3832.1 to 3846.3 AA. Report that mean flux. 13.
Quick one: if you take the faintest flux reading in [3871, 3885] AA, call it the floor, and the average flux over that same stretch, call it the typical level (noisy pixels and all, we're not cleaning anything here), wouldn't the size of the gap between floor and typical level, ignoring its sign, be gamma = 1.3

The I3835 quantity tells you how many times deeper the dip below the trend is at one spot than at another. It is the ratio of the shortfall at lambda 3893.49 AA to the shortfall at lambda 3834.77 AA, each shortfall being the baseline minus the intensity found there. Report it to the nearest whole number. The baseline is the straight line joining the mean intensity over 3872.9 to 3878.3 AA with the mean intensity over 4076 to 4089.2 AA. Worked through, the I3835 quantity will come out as -2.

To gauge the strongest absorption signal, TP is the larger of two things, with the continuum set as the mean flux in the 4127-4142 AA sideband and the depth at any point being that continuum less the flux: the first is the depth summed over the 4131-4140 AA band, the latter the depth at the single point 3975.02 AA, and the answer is 11.3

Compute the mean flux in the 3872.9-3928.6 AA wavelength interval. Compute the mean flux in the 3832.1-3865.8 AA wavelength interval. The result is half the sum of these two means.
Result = 17.3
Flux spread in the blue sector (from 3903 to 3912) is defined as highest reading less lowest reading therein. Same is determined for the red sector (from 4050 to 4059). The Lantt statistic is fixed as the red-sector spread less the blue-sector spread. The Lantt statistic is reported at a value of 1.2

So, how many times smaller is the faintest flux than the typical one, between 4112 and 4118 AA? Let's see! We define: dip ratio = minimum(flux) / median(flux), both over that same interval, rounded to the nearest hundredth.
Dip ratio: 1.00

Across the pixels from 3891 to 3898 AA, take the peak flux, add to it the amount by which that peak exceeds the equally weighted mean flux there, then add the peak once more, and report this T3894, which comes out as 43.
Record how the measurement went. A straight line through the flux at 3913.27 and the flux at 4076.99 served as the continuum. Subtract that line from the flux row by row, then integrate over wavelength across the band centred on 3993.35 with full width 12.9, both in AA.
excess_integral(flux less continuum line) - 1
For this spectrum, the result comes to 43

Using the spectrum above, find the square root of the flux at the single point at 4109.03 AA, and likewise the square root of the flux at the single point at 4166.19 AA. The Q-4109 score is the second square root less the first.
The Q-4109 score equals 0.0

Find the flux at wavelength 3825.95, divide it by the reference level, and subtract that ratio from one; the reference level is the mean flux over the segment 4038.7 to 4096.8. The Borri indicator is 0.59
